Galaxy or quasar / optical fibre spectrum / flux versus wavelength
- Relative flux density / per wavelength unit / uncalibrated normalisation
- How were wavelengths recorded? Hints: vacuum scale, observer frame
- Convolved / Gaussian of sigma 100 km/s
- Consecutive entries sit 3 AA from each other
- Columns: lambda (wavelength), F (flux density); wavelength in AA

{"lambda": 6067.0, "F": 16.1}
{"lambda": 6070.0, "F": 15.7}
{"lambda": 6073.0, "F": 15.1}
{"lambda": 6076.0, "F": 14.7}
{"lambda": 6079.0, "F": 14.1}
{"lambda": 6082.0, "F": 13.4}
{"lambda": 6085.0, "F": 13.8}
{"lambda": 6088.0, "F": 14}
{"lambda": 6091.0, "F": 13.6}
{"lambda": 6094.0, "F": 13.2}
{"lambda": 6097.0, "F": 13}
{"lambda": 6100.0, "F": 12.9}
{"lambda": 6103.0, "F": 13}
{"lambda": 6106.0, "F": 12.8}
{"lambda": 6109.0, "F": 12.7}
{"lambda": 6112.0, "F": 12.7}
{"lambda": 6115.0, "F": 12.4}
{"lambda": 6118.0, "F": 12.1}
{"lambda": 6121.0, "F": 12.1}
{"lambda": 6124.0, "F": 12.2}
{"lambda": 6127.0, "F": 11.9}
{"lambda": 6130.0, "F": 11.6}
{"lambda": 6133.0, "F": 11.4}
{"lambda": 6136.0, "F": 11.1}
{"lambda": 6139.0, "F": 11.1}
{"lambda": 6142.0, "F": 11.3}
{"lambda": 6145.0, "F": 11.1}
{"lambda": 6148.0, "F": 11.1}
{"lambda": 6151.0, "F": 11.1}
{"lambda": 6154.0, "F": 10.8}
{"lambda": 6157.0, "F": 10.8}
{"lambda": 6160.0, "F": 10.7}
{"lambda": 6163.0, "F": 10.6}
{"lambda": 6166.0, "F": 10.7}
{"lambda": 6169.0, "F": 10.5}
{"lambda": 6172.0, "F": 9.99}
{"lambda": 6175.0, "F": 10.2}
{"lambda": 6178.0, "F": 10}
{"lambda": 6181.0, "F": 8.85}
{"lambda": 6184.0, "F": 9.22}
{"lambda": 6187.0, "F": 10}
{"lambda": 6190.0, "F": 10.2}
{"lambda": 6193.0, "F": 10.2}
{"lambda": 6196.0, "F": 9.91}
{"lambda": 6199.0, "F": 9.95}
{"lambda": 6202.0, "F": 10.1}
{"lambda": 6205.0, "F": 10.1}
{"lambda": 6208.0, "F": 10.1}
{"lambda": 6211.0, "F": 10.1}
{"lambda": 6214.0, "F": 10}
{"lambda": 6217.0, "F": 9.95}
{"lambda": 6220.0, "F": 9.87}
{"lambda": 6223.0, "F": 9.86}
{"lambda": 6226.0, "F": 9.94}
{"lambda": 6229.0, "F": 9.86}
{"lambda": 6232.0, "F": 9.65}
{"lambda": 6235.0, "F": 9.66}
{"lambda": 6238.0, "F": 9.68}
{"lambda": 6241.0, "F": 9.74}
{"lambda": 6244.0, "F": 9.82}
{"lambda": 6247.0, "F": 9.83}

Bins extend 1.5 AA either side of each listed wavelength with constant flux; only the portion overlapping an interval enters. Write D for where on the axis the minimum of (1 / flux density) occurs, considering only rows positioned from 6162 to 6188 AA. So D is 6166.0 AA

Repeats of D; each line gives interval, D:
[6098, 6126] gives 6103.0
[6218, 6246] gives 6226.0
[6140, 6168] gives 6142.0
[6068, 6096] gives 6070.0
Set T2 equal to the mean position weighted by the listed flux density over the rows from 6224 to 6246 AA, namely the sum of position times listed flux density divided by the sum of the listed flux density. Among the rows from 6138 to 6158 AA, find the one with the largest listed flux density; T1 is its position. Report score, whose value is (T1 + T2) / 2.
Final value 6188.5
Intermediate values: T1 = 6142.0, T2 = 6235.0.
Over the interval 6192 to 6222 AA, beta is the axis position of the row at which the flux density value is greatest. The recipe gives 6193.0 AA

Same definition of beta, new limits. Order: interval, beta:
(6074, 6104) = 6076.0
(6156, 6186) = 6157.0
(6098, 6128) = 6103.0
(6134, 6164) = 6142.0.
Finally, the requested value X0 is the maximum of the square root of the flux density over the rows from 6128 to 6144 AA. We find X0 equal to 3.41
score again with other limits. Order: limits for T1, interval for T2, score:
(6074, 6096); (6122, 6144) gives 6104.4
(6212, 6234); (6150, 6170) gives 6187.0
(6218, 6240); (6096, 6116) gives 6166.0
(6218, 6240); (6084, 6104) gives 6159.9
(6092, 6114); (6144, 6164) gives 6123.9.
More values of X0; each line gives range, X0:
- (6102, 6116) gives 3.61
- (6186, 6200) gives 3.19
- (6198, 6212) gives 3.18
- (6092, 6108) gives 3.63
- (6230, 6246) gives 3.13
